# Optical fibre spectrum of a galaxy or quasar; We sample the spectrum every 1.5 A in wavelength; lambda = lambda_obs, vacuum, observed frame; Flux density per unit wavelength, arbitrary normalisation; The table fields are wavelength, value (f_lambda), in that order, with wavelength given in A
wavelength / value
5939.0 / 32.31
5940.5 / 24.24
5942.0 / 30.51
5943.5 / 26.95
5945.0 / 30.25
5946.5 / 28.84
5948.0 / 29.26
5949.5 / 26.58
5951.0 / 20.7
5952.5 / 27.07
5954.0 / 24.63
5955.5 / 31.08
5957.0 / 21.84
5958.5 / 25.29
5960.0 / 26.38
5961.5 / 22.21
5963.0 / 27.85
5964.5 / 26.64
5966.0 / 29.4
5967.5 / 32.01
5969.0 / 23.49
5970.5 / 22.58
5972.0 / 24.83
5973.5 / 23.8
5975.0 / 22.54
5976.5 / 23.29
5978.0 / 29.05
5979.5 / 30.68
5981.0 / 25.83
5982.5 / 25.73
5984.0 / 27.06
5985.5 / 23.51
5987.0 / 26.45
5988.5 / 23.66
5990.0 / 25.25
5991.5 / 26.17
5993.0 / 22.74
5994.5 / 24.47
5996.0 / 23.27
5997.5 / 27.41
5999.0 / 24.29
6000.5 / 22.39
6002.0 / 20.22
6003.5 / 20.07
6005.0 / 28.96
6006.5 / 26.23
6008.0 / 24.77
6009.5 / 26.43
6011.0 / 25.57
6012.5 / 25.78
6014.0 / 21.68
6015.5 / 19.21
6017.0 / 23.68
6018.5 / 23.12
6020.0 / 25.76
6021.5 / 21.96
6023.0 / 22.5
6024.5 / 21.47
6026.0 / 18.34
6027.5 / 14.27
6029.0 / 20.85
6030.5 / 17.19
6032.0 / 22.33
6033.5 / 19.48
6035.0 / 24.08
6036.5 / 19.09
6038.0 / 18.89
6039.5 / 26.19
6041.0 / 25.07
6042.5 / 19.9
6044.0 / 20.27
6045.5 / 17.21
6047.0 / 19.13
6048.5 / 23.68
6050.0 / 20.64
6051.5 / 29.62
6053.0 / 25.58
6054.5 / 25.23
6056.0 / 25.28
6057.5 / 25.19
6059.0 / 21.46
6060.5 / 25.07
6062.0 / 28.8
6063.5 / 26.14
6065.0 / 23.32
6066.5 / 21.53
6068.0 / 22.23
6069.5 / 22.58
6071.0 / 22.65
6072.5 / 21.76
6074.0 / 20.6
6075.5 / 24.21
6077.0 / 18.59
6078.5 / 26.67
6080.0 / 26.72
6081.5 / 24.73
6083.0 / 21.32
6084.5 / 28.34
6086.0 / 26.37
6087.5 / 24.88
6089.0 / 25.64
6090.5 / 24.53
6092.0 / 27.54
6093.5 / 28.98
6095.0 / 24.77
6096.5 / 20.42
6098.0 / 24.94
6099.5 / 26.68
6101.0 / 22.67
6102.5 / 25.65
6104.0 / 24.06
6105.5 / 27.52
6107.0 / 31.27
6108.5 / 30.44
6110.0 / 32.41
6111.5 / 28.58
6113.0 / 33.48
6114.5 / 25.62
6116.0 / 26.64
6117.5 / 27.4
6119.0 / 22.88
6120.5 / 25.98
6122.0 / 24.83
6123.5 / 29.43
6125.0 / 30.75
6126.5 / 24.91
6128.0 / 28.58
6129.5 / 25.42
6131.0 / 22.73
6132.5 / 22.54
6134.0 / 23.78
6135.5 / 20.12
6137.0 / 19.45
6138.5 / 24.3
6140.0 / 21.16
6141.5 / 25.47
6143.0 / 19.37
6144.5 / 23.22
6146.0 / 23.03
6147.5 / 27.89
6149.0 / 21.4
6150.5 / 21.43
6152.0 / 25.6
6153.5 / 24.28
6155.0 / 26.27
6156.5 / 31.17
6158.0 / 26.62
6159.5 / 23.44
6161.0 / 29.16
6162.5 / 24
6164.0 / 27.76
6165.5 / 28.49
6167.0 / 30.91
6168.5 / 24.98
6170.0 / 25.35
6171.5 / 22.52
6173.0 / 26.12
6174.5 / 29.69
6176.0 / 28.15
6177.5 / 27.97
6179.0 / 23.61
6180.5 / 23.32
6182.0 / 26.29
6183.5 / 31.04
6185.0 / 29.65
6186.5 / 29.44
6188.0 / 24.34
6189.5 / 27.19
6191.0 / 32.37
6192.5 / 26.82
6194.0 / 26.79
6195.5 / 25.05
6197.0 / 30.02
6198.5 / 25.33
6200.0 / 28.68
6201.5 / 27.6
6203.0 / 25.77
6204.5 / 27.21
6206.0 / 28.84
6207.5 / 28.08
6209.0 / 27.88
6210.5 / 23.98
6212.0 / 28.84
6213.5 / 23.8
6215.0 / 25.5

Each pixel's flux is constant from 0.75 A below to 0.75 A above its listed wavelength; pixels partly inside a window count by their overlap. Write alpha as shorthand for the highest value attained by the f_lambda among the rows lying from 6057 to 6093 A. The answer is 28.8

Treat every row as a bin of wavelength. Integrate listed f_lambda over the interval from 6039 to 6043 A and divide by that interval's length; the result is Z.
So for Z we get 23.8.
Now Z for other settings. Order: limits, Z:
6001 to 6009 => 24.1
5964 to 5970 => 27.7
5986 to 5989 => 25.0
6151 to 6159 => 26.5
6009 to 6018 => 23.6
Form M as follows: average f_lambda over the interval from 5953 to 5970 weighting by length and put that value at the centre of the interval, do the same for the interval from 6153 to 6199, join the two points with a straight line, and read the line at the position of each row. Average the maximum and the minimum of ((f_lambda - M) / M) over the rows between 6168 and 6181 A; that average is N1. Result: -0.035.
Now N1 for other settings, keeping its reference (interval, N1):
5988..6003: -0.102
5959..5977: 0.027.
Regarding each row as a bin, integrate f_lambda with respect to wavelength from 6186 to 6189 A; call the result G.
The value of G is 80.1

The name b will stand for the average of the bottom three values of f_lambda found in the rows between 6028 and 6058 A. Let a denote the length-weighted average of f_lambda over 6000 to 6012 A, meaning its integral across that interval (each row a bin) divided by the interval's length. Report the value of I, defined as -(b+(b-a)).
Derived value -11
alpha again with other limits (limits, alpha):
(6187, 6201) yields 32.37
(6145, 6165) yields 31.17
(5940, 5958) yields 31.08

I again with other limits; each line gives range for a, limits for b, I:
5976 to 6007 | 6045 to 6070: -13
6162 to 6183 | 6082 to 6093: -21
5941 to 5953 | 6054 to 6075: -15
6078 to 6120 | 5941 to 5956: -21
